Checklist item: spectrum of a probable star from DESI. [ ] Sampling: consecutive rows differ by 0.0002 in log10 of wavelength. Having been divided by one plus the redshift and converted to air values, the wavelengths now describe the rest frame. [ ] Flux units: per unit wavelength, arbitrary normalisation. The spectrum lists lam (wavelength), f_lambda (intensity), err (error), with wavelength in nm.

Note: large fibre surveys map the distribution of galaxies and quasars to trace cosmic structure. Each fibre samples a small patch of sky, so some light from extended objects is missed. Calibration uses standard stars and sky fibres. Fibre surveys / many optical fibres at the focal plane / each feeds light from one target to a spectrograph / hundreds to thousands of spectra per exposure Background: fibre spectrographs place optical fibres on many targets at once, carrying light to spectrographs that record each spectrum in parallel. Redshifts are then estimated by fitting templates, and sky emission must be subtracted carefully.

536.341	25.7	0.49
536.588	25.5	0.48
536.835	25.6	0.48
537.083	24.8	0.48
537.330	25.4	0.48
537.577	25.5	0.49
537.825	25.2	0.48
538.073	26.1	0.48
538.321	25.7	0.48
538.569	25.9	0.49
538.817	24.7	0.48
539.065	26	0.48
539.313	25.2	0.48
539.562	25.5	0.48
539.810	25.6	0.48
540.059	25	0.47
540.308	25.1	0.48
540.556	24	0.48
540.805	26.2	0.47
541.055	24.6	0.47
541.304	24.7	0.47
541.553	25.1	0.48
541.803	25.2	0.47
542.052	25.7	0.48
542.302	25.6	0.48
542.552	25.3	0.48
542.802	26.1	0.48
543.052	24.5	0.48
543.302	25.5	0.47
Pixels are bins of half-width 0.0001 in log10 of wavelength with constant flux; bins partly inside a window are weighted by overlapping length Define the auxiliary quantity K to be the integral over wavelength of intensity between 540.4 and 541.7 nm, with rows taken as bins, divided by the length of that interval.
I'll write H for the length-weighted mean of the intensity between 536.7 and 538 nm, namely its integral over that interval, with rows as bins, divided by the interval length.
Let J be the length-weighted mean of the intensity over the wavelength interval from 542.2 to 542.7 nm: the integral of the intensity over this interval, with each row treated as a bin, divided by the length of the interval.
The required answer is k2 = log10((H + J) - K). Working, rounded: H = 25.3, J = 25.5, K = 24.9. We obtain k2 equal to 1.41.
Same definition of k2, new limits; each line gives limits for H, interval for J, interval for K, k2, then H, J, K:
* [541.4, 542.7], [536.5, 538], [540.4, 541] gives 1.41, 25.4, 25.4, 25.0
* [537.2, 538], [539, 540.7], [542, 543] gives 1.40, 25.4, 25.2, 25.6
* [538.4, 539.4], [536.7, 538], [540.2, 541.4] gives 1.41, 25.5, 25.3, 24.9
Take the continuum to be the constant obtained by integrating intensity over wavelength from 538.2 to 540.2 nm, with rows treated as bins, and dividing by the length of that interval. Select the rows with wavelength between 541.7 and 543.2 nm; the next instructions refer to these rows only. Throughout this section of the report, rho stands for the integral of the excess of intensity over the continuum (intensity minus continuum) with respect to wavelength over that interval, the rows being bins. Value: -0.06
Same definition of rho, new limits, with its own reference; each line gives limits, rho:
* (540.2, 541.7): -0.74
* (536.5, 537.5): -0.12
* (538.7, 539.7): -0.09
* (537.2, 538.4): 0.15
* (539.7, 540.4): -0.15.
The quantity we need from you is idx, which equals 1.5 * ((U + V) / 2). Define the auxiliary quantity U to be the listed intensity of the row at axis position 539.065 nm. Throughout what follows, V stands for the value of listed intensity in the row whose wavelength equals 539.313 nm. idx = 38.4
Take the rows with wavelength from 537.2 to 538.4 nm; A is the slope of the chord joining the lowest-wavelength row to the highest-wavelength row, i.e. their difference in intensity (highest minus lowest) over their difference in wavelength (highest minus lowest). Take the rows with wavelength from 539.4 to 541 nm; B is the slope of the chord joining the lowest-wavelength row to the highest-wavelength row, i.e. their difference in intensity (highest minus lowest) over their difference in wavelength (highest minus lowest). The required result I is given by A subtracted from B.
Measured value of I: 0.3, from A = 0.3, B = 0.6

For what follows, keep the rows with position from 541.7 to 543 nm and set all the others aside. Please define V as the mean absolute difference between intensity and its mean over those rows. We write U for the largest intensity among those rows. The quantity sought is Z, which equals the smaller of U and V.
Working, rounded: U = 26.1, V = 0.26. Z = 0.26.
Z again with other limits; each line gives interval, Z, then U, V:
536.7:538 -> 0.24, 25.6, 0.24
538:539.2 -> 0.39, 26.1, 0.39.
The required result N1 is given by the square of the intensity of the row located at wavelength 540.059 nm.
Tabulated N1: 625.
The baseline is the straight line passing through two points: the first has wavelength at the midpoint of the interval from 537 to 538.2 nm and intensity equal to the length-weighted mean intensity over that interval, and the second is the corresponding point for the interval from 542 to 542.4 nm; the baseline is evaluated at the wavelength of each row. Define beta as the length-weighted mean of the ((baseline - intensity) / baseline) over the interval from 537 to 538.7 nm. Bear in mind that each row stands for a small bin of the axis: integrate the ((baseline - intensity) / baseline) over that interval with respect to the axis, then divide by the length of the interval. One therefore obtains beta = -0.0037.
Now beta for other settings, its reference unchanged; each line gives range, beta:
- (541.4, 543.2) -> 0.0109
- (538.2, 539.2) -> -0.0039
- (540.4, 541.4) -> 0.0266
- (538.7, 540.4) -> 0.0079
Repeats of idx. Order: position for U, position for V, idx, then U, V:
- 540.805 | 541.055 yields 38.1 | 26.2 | 24.6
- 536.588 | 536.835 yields 38.3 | 25.5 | 25.6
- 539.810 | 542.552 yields 38.2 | 25.6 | 25.3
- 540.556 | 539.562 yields 37.1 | 24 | 25.5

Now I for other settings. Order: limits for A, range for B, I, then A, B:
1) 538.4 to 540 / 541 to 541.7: 1.2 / -0.2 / 1.0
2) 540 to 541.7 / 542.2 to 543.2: -1.5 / 0.1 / -1.5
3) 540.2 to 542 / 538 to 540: -0.4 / 0.1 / -0.3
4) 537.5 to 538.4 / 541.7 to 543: 0.6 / 0.3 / 0.9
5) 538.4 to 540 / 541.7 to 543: 1.1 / -0.2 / 0.9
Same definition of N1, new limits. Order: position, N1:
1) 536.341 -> 660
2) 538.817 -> 610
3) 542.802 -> 681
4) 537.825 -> 635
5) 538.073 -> 681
